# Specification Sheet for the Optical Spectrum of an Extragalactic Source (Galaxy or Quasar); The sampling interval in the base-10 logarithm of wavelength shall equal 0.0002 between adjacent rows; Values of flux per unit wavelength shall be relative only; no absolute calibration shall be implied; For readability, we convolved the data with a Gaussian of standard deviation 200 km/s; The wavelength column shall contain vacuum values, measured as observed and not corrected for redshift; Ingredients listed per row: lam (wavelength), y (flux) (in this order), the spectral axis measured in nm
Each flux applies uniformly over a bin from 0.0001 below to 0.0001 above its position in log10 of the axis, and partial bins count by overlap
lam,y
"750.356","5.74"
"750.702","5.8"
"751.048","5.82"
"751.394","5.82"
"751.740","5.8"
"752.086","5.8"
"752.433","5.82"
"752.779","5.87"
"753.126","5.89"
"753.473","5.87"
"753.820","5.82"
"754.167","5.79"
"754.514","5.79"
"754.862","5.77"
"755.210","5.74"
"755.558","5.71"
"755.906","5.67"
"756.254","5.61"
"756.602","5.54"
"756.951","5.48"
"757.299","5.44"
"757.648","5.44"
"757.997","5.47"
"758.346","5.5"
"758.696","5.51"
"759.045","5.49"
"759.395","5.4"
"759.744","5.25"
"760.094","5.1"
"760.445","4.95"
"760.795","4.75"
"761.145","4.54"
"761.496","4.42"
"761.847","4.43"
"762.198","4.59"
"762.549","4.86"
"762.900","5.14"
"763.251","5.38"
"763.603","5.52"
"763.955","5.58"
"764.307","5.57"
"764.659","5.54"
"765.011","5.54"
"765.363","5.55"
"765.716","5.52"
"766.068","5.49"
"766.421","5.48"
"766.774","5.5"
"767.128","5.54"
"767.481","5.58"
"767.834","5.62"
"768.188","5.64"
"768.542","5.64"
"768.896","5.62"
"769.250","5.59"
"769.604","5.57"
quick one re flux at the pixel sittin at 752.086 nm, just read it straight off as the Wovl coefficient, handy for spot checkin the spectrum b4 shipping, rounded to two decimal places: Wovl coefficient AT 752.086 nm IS 5.80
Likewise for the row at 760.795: 4.75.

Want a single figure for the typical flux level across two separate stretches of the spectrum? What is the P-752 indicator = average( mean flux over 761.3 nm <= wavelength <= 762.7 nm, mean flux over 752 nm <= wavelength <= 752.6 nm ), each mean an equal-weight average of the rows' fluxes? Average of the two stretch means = 5.19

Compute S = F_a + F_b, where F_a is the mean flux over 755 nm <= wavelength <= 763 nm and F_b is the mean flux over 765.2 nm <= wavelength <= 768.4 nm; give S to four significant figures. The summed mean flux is 10.77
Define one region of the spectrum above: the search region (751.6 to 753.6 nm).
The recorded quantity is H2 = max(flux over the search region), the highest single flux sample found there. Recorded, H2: 5.89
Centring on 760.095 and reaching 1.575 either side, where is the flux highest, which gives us 758.696 nm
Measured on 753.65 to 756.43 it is 753.820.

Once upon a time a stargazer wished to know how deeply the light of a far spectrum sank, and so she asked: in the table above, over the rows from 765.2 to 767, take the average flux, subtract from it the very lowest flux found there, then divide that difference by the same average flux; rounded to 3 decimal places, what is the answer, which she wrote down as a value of 0.005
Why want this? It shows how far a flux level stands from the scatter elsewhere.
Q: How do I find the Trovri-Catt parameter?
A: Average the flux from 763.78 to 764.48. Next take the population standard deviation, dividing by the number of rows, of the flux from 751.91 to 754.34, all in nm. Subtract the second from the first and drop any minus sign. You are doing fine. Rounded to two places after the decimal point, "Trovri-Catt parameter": 5.54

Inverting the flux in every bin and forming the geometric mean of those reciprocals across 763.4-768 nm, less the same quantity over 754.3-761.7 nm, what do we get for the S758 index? -0.0066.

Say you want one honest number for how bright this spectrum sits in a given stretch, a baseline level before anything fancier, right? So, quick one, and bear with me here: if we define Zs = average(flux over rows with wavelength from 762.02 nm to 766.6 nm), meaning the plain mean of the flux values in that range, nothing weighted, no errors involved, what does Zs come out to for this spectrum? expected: 5.4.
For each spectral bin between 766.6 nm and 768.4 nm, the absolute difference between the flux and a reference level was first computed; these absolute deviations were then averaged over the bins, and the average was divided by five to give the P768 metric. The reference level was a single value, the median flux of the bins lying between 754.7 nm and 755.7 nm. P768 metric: 0.033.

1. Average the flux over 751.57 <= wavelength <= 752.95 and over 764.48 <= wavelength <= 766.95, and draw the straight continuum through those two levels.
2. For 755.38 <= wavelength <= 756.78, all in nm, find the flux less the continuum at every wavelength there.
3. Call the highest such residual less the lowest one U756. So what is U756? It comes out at 0.15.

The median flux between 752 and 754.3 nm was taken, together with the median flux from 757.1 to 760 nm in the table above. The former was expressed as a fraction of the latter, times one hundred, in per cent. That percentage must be 107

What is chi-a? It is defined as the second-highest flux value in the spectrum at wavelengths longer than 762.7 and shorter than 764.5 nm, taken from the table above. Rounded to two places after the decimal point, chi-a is 5.57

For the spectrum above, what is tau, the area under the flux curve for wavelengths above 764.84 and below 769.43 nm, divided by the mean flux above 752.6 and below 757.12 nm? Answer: 4.5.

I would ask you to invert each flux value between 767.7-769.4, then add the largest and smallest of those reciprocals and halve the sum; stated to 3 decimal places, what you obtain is 0.178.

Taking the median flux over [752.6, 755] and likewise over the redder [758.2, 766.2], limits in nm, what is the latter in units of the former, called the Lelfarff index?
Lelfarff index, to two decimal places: 0.93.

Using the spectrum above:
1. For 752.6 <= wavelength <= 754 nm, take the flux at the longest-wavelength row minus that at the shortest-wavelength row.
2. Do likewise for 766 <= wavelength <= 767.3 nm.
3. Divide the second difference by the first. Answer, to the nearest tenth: -1.0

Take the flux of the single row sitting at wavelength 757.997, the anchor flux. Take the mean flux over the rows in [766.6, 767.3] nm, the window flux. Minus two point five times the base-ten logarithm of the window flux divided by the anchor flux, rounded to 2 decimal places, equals -0.01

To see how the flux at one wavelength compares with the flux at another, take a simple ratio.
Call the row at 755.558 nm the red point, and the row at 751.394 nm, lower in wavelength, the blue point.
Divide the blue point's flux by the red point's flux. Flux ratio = 1.02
